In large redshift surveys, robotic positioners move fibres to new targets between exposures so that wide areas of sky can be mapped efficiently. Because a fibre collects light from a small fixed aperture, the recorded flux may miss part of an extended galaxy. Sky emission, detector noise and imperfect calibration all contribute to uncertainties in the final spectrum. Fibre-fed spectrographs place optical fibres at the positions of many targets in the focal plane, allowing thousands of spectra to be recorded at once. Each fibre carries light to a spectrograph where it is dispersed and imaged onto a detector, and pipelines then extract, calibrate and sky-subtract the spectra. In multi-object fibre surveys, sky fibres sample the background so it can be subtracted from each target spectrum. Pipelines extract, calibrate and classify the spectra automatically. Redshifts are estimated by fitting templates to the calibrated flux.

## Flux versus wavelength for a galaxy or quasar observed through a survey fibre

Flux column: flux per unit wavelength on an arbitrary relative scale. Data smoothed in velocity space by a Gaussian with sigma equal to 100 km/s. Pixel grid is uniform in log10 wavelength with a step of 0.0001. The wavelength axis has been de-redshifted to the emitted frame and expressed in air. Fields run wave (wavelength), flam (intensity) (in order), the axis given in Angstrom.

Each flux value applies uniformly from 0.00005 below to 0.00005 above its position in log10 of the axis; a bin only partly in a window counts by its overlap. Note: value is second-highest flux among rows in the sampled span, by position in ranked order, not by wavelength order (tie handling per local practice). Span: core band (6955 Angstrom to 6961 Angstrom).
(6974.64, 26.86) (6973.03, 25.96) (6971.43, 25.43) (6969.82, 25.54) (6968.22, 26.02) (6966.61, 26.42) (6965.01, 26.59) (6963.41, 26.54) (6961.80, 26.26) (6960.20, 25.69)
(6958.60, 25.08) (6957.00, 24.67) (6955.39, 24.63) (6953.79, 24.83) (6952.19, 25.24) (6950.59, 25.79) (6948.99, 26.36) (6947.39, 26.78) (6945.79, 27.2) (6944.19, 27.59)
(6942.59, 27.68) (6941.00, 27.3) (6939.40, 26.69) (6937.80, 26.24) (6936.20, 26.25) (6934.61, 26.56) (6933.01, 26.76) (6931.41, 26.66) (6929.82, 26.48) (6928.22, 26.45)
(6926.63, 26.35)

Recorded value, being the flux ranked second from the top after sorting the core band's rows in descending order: 25.08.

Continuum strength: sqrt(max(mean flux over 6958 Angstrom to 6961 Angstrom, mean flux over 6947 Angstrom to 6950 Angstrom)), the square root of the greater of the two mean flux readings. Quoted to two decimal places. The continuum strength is 5.15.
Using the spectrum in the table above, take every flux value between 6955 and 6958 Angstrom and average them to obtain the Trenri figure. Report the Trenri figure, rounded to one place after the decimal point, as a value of 24.6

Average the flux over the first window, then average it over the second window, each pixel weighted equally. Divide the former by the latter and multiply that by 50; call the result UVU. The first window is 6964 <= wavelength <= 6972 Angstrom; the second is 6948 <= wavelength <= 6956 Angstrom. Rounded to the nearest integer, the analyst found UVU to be 51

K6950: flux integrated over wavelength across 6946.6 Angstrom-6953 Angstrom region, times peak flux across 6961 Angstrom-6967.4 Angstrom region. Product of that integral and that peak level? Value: 4432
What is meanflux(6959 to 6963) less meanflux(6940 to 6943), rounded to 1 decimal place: -1.5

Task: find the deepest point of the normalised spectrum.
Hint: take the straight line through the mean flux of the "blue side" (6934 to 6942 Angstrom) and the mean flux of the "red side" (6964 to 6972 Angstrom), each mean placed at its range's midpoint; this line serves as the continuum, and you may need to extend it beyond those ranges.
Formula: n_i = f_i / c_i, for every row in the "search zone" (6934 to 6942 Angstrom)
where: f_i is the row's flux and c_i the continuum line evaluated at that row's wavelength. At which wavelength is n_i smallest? 6936.20 Angstrom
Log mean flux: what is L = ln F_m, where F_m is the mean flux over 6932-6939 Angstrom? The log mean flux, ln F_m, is 3.275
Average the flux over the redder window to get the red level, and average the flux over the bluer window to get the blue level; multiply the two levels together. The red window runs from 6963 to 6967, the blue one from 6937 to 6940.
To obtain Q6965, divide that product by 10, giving 70.2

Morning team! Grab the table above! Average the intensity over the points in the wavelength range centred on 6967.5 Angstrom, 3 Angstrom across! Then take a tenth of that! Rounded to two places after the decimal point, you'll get 2.62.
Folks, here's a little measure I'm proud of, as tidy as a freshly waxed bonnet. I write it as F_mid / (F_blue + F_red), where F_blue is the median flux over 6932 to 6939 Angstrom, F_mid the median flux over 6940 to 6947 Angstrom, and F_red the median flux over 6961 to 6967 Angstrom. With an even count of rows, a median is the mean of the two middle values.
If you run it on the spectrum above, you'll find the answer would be 0.52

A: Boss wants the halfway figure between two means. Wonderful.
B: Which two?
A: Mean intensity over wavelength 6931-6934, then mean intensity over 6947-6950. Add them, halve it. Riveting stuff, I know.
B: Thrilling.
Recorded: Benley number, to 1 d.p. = 26.6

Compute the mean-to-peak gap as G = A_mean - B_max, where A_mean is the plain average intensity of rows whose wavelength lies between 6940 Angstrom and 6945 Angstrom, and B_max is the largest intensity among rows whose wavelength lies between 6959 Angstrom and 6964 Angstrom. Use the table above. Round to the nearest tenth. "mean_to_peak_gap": 1.0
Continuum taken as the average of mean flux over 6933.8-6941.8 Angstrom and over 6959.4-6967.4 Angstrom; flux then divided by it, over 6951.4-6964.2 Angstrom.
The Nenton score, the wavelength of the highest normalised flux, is 6963.41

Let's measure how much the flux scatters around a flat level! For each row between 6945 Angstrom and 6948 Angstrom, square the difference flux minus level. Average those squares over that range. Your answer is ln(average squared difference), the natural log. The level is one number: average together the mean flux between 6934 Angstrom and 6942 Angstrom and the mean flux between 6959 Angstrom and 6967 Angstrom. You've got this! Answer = -1.1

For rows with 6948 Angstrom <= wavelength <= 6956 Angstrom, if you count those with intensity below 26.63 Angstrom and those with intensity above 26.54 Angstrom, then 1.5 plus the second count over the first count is 1.5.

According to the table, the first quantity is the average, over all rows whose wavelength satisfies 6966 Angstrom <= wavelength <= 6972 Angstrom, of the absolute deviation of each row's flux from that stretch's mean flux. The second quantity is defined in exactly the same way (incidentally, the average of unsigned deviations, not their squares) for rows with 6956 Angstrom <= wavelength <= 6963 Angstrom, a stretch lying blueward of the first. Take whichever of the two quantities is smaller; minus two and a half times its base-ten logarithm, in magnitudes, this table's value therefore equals 1.1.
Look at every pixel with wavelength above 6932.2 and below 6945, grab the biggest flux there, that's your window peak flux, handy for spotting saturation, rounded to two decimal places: 27.68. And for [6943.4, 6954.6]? 27.59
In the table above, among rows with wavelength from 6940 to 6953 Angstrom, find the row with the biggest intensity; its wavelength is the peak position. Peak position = 6942.59 Angstrom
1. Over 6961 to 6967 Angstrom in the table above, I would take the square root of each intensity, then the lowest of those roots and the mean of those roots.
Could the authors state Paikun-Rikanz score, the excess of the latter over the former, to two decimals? 0.02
